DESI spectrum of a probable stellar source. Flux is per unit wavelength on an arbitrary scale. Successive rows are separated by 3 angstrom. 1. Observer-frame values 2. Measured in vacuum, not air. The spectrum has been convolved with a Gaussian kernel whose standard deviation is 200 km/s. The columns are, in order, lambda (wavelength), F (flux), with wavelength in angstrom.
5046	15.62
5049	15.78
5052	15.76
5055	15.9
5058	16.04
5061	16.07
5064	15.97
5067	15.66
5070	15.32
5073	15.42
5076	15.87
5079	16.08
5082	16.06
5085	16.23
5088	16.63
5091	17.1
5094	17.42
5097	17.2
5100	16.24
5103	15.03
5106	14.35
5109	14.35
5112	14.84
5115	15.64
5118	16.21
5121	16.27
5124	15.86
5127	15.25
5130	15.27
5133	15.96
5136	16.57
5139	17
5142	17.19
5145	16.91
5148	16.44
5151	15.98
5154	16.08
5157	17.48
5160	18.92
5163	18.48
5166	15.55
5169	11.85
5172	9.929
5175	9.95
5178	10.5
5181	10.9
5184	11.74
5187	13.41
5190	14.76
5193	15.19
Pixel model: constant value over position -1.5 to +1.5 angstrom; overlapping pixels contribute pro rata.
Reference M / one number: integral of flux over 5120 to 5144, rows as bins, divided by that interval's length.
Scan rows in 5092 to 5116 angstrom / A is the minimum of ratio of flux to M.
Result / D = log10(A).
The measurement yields -0.052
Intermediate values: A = 0.887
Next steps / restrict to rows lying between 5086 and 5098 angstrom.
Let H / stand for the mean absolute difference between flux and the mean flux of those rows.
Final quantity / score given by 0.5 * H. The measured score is 0.11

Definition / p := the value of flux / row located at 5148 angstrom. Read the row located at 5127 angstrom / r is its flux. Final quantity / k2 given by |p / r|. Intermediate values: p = 16.44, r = 15.25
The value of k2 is 1.08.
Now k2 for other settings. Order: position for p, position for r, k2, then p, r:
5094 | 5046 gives 1.12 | 17.42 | 15.62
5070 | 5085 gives 0.94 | 15.32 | 16.23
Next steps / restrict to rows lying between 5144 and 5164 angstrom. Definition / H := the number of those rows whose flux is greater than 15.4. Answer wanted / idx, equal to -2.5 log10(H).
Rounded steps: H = 7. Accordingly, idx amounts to -2.1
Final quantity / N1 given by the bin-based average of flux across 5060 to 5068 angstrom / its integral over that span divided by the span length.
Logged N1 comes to 15.9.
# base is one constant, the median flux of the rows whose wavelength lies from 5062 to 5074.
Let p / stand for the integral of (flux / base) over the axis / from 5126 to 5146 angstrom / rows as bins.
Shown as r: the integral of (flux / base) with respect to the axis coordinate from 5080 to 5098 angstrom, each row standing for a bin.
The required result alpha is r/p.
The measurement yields 0.92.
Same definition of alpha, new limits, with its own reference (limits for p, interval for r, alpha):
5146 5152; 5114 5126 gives 1.96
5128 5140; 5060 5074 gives 1.13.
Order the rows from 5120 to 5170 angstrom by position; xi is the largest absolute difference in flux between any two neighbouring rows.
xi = 3.7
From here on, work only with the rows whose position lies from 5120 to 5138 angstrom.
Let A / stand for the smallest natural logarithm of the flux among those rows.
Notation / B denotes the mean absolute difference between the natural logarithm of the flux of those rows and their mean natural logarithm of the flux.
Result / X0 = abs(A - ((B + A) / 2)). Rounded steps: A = 2.725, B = 0.026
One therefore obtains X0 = 1.35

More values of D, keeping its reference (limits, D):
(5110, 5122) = -0.038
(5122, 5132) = -0.026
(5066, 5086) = -0.024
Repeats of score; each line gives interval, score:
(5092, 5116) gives 0.50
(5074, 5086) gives 0.05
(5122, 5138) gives 0.21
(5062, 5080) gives 0.13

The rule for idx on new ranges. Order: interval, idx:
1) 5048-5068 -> -2.1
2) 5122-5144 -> -1.7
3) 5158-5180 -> -1.2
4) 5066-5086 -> -1.9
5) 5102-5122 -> -1.2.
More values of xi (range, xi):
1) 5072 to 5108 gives 1.2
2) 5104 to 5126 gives 0.8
